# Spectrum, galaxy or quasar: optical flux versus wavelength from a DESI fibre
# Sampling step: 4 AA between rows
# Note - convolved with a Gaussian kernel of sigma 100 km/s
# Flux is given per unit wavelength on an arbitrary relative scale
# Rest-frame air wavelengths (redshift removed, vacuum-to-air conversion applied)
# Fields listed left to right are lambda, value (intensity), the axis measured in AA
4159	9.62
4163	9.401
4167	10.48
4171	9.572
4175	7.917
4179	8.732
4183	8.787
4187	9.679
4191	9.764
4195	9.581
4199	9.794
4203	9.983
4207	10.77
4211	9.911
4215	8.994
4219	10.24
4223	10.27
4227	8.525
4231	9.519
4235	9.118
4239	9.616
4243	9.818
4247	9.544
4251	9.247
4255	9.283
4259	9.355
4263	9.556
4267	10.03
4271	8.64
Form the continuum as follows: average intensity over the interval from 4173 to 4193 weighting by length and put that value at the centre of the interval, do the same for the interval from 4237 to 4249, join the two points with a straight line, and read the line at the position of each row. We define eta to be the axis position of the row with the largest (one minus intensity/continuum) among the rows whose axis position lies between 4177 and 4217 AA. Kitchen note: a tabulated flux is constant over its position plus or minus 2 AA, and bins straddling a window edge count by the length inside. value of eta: 4215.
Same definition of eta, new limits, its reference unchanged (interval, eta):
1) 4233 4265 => 4255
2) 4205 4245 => 4227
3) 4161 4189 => 4175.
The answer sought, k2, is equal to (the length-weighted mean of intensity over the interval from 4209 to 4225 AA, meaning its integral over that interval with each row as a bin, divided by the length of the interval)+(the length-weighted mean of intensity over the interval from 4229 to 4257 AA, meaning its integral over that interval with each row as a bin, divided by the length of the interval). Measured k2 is 19.3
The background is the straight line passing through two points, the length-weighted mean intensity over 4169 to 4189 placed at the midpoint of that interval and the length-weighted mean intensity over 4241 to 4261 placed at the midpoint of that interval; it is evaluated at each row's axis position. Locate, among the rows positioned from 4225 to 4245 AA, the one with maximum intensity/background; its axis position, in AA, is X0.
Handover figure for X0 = 4243 AA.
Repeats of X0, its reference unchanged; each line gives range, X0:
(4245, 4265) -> 4247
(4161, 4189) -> 4167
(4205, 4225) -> 4207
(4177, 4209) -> 4207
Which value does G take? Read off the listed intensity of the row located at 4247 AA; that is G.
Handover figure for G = 9.544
